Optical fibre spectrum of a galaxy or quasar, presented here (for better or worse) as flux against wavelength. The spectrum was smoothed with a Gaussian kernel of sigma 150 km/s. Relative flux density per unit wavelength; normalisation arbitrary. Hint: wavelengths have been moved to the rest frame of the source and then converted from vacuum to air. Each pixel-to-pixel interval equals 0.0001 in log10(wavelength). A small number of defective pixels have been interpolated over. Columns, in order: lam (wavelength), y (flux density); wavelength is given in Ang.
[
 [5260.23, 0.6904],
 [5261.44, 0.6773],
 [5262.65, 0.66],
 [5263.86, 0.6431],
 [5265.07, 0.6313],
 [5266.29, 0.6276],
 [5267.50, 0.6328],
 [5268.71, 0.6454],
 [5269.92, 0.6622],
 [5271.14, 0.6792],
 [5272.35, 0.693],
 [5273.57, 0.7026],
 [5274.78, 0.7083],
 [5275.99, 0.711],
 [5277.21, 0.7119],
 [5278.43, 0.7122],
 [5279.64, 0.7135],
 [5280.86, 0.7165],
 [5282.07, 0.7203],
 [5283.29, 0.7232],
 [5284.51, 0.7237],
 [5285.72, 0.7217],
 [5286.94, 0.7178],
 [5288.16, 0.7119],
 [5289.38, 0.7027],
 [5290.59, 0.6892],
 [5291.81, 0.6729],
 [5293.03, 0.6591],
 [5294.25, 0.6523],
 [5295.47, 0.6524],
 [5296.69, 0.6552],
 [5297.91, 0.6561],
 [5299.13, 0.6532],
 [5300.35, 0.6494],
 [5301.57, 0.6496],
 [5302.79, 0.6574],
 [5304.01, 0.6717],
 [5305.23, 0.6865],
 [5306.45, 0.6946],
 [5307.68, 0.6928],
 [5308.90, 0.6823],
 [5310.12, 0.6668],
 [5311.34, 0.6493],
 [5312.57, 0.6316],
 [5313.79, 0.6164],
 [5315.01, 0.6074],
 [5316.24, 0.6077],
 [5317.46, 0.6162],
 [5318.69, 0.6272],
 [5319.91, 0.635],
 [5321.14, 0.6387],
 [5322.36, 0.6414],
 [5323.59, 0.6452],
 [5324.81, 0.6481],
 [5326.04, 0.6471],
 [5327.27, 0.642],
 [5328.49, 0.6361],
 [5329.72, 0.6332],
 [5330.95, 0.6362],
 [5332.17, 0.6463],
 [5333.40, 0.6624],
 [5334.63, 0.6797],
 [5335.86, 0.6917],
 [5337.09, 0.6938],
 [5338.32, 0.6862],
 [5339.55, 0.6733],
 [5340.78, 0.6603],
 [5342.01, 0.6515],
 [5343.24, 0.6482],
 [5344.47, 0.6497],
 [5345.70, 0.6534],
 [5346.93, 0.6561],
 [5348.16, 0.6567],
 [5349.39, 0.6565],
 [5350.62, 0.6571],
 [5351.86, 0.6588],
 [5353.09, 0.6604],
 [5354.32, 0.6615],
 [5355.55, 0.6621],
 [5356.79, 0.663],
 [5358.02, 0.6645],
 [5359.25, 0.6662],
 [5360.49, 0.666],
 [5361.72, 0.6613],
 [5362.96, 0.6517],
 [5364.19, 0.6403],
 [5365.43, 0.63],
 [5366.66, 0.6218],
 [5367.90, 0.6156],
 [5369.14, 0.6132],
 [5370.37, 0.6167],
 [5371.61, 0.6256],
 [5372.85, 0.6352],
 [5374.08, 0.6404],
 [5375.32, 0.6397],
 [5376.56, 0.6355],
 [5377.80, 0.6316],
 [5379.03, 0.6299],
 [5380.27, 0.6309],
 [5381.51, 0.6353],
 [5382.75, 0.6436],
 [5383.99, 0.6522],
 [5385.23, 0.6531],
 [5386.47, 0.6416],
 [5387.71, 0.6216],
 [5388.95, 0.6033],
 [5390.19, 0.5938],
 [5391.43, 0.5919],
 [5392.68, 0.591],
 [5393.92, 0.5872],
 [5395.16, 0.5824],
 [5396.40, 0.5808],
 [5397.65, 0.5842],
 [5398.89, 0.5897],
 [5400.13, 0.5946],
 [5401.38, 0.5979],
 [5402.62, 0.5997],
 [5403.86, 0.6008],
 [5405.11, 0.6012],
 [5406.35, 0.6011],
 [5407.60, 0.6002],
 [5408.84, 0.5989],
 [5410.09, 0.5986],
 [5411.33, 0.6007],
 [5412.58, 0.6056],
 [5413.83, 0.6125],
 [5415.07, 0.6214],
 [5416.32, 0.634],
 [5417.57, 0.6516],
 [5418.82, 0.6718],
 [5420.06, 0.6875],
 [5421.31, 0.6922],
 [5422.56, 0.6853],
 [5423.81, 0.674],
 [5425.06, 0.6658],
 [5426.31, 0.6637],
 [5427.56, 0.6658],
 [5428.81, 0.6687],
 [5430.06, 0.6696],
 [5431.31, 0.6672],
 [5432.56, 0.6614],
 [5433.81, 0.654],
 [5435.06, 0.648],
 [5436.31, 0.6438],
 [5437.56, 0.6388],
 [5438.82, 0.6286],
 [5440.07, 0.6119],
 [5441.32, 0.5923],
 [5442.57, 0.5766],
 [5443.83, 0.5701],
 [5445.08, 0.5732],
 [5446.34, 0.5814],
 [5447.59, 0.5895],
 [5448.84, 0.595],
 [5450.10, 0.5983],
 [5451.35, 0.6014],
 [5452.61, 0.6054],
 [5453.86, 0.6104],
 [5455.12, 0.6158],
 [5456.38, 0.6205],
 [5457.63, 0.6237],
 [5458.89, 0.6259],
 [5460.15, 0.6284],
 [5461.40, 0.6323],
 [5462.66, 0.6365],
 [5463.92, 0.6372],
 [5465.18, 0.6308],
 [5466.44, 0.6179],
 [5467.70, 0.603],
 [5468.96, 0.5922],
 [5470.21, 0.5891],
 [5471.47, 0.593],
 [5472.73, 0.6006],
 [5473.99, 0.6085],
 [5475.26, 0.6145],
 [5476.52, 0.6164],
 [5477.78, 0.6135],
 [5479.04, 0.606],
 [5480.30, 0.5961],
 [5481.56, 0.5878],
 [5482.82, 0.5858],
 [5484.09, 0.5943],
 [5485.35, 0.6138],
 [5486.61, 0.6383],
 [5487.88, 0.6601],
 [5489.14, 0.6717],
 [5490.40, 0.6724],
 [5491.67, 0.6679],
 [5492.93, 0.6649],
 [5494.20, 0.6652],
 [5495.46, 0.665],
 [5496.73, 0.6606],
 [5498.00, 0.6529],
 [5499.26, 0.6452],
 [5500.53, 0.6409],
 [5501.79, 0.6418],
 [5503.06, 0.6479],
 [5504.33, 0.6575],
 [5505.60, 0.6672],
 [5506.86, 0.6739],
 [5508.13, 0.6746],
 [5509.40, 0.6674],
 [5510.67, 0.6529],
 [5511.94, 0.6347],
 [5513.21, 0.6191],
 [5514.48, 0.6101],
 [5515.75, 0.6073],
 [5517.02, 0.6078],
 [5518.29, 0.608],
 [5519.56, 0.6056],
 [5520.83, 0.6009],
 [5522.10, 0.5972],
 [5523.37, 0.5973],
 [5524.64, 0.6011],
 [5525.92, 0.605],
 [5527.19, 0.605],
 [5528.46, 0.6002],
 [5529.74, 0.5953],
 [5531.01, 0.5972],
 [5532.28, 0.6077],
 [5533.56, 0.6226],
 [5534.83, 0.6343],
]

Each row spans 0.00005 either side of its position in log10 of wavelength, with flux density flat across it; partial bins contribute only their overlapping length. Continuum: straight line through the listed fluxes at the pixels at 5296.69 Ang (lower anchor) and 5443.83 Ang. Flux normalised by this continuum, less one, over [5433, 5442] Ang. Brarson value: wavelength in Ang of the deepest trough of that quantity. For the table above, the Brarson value 5441.32 Ang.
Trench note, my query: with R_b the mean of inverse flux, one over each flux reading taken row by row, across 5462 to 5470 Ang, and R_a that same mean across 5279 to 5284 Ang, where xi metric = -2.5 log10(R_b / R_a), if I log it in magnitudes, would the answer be -0.16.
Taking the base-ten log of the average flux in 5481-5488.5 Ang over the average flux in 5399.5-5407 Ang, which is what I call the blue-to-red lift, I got 0.01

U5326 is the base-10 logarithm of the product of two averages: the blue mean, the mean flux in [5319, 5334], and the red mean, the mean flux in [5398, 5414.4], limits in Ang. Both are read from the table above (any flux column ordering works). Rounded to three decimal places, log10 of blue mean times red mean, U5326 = -0.414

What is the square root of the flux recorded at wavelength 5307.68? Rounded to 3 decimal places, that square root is 0.832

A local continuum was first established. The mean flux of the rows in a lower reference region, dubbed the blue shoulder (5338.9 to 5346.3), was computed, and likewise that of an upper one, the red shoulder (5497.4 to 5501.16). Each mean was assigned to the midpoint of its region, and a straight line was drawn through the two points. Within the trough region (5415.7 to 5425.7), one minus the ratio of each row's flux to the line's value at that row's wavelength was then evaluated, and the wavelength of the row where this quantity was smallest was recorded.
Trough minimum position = 5421.31 Ang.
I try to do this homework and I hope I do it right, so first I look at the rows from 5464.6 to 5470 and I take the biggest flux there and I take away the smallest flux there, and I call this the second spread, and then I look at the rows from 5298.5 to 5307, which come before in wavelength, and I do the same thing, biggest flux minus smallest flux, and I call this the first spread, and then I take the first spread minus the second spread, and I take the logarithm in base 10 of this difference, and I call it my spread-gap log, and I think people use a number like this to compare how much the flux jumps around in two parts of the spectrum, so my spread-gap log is -2.2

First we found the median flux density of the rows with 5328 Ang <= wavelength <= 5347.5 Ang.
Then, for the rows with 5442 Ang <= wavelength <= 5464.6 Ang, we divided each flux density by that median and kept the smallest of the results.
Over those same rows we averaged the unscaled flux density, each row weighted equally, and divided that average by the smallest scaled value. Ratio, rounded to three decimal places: 0.697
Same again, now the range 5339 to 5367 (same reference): 0.690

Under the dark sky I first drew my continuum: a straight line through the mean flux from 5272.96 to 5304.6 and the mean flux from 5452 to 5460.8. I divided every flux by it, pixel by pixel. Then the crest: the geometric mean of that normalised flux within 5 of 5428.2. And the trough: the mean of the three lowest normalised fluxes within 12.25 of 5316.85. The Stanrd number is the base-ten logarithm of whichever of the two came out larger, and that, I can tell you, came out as 0.024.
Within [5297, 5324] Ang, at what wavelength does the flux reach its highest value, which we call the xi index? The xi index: 5306.45 Ang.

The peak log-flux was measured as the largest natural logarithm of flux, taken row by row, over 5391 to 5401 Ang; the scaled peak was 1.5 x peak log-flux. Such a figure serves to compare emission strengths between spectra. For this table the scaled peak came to -0.78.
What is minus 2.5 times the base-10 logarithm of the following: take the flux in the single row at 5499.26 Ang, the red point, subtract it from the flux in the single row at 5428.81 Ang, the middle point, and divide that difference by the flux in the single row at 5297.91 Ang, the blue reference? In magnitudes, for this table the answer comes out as 3.6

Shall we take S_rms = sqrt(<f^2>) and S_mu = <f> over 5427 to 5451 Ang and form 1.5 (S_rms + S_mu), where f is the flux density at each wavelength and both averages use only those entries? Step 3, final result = 1.87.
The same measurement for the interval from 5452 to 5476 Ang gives 1.85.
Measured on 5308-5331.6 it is 1.91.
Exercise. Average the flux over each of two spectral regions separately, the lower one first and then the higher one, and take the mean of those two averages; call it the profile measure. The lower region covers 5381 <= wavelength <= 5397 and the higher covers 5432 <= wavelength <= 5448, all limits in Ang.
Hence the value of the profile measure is 0.613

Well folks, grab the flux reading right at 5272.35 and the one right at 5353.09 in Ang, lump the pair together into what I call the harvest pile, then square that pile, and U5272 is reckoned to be 1.83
